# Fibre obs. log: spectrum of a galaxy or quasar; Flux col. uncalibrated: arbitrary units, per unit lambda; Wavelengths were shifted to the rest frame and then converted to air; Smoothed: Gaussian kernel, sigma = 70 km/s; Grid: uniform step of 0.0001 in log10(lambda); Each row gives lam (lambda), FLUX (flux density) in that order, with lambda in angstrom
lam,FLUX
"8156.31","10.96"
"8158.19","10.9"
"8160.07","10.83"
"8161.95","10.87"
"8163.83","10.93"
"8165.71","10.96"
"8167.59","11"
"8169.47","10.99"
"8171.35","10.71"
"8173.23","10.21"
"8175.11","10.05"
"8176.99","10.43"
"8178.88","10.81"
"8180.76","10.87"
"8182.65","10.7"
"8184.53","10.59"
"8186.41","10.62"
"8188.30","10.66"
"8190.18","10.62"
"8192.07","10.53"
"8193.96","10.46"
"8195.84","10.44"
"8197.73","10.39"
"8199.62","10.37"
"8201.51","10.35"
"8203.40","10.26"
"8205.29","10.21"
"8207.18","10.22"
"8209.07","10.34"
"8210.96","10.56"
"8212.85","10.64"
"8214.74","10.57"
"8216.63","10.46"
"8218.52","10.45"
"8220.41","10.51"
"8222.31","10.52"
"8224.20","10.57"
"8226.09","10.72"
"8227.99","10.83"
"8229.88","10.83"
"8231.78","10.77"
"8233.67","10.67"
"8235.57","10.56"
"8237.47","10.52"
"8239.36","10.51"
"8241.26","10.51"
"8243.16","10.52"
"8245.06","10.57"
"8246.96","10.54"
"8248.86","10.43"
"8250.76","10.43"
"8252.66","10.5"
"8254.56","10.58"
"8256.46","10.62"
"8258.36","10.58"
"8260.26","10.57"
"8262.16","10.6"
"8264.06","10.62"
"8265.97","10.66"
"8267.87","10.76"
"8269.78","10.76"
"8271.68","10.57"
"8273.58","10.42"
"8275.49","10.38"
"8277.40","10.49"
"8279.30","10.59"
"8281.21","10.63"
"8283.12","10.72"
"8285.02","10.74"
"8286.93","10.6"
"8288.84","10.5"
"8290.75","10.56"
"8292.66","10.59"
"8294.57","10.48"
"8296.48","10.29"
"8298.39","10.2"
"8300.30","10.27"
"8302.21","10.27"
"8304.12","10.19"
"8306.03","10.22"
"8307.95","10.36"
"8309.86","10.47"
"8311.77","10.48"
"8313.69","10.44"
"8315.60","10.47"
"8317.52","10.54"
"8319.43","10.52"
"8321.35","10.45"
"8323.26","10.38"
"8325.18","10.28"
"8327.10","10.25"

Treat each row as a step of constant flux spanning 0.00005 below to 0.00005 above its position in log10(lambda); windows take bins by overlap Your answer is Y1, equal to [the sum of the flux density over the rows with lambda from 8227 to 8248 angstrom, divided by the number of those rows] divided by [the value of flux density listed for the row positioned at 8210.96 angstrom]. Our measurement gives 1.01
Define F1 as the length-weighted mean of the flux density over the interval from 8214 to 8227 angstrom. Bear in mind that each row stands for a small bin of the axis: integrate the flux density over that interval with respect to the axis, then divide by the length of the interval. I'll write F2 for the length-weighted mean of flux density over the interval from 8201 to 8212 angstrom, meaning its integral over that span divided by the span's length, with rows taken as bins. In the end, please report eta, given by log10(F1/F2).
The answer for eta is 0.009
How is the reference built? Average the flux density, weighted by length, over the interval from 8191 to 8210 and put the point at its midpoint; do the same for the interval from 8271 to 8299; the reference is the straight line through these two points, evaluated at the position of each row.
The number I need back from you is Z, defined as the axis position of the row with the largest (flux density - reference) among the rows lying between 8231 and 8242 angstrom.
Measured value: 8231.78 angstrom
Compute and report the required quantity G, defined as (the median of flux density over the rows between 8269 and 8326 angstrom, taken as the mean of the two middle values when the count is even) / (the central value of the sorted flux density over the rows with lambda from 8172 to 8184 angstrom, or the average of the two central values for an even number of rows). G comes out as 0.99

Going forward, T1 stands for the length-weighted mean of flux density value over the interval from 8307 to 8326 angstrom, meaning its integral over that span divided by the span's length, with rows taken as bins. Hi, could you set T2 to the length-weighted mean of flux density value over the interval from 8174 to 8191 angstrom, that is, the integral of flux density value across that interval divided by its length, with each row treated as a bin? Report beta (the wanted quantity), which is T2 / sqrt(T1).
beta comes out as 3.28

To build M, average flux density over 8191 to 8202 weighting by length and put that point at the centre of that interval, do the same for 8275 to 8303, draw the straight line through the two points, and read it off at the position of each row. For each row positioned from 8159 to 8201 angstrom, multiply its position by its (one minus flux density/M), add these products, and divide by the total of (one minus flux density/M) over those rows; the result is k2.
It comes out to 8172.1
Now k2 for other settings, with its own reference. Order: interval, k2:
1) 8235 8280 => 8258.5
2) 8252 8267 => 8260.4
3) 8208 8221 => 8215.0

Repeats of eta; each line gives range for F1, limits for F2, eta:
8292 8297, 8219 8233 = -0.009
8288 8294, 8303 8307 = 0.014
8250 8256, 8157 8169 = -0.016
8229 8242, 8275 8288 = 0.001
